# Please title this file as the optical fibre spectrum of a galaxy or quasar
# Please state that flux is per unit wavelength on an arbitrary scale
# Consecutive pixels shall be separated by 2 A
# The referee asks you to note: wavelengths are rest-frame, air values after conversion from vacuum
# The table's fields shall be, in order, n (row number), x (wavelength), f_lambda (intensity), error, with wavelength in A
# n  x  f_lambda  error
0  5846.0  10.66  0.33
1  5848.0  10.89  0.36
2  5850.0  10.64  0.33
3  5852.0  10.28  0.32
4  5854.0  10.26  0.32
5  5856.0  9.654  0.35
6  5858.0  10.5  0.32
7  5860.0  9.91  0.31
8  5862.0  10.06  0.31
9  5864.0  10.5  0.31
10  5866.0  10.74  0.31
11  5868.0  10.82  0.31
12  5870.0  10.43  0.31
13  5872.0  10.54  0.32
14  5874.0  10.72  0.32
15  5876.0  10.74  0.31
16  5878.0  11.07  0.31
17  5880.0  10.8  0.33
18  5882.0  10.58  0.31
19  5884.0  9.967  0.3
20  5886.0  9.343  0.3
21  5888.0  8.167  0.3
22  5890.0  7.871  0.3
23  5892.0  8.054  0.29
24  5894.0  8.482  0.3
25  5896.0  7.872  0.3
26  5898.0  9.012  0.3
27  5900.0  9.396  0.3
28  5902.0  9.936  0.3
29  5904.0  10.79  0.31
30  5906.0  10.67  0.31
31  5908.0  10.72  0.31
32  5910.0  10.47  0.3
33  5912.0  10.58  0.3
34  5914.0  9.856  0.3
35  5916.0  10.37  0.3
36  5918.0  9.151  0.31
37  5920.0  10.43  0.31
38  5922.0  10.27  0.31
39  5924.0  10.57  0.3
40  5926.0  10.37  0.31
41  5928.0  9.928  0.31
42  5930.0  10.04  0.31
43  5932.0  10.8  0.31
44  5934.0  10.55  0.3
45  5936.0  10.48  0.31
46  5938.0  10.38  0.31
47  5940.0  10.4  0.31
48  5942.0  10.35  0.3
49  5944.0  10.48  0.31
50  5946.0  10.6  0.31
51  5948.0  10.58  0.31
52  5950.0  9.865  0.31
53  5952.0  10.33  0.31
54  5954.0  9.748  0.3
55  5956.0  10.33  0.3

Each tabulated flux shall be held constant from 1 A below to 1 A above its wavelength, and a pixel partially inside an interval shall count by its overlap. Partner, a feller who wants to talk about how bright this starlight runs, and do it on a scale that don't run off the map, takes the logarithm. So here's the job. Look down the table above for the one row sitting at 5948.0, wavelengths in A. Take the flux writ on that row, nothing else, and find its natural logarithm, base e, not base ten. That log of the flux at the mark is 2.36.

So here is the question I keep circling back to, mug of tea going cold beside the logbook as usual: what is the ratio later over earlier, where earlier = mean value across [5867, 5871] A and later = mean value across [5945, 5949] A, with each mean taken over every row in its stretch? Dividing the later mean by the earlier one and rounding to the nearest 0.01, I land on 1.00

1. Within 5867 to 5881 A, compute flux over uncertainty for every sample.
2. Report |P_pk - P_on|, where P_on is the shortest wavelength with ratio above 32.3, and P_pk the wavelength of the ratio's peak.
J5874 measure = 10 A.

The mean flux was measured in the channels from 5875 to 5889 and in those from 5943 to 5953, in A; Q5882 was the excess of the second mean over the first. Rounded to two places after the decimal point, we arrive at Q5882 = 0.28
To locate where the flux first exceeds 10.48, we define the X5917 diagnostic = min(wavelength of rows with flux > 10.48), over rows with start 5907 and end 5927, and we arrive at 5908.0 A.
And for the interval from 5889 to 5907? 5904.0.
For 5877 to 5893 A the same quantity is 5878.0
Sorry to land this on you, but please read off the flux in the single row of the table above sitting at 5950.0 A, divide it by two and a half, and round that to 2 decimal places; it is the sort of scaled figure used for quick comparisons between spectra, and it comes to 3.95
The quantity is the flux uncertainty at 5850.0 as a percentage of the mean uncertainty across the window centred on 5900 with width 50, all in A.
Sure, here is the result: 108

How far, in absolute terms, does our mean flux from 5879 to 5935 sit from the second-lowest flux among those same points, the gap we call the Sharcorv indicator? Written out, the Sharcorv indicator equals 1.95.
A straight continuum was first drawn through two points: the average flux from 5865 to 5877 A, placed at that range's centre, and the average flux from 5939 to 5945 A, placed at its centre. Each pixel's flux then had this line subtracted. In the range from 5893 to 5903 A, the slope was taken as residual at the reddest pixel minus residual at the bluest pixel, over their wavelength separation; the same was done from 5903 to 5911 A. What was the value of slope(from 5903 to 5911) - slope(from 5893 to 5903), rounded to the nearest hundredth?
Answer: -0.24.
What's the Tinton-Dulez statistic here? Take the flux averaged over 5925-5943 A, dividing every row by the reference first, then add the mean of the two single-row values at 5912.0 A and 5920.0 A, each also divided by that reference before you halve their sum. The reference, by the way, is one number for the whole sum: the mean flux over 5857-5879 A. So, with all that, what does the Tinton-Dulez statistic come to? 1.98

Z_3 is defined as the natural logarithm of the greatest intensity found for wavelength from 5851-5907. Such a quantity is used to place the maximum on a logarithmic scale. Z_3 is 2.40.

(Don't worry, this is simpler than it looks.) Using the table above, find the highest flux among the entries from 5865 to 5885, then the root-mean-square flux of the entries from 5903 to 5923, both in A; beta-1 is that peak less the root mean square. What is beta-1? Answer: 0.7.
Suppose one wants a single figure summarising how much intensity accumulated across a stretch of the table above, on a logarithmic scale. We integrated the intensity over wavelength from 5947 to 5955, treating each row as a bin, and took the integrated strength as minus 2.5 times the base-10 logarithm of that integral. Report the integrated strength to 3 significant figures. -4.77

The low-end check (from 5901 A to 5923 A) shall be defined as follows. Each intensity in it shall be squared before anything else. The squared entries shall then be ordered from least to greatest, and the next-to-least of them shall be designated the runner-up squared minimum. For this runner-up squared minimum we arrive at 97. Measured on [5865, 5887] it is 99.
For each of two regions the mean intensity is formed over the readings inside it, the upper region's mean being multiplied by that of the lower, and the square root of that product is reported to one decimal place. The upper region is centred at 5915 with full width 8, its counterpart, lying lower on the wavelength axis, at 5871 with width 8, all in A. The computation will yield 10.3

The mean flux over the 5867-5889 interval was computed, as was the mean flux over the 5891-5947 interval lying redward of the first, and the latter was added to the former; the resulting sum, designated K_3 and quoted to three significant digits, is 20.3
